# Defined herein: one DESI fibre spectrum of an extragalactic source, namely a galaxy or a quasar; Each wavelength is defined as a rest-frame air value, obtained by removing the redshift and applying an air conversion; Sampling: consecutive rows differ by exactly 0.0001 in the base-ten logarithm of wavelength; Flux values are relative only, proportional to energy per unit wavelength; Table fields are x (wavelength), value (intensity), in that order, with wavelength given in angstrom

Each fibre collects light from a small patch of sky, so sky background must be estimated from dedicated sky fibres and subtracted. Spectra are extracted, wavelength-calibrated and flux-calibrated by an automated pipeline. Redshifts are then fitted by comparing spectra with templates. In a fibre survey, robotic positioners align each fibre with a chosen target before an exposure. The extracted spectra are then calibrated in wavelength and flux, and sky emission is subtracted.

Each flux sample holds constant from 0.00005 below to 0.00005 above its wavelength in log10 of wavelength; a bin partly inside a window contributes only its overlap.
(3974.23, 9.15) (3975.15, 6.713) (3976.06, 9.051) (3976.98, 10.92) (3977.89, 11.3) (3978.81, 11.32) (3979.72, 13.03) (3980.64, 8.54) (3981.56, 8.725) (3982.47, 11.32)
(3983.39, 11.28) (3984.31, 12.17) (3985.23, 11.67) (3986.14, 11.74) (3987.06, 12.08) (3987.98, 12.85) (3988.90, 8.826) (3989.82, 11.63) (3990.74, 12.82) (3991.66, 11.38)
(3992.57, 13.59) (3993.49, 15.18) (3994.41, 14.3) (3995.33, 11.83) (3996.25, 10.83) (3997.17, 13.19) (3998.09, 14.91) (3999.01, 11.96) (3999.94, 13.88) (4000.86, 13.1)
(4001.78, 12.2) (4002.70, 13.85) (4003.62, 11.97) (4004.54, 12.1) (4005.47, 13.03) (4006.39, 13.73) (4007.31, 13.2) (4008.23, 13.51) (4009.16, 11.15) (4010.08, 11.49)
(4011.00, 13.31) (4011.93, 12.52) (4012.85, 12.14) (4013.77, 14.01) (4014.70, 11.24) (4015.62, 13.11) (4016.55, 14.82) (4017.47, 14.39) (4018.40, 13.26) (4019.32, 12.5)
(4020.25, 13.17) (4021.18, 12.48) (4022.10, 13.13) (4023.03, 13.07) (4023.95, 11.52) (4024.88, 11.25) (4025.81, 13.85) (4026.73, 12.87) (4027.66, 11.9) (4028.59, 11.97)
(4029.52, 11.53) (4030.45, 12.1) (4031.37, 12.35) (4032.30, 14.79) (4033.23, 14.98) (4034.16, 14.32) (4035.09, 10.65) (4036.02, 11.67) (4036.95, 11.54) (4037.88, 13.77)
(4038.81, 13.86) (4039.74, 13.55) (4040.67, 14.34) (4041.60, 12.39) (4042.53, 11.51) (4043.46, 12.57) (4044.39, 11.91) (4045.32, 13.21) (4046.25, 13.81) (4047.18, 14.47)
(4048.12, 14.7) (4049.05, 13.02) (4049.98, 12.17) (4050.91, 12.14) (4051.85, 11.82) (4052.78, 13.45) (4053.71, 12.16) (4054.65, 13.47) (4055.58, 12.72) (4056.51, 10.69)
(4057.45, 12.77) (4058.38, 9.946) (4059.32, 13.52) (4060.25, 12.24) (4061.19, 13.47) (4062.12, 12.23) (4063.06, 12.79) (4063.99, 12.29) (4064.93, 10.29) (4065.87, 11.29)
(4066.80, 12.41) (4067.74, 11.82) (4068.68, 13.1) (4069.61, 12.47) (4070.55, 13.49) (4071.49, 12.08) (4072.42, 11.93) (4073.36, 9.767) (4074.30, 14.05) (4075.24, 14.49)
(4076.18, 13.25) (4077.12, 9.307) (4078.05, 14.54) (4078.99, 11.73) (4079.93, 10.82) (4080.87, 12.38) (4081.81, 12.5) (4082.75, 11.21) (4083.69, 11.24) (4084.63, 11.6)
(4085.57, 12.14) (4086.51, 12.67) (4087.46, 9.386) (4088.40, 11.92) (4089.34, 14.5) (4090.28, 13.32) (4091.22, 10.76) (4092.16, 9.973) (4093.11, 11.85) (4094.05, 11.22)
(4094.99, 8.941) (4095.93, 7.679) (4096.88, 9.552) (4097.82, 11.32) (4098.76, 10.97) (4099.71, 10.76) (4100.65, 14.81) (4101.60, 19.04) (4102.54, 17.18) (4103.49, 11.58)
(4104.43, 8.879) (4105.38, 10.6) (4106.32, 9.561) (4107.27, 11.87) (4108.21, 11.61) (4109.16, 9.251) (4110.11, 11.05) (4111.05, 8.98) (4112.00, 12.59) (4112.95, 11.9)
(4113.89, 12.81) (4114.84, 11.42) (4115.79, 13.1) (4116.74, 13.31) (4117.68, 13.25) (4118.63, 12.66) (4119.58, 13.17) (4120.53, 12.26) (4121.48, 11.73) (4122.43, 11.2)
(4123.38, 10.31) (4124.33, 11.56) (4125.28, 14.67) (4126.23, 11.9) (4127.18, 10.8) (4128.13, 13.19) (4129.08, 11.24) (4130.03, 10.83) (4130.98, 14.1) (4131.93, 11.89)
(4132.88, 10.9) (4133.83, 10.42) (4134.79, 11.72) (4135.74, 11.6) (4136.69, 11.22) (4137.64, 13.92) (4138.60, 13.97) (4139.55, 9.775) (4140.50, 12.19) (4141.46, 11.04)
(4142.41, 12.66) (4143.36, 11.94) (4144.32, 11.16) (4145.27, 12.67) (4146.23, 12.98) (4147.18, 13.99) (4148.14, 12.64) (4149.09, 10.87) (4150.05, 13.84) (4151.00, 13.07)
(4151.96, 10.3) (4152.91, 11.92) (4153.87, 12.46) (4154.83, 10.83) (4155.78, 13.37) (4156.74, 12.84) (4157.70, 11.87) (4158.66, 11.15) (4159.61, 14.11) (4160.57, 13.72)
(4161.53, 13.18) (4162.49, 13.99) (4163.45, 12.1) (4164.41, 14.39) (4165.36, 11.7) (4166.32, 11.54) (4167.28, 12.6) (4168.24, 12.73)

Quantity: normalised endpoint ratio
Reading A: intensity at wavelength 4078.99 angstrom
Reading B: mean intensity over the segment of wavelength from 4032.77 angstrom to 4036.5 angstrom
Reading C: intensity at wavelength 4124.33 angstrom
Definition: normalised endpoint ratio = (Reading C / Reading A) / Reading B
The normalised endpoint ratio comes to 0.076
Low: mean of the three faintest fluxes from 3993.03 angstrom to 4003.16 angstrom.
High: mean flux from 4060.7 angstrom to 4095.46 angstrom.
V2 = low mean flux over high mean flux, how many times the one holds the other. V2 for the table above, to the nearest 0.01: 0.96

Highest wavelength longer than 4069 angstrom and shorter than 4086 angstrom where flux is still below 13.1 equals 4085.57 angstrom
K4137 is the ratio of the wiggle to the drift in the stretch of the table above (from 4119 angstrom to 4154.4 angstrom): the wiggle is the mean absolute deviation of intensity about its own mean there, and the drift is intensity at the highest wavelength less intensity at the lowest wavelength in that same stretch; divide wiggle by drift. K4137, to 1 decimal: -1.4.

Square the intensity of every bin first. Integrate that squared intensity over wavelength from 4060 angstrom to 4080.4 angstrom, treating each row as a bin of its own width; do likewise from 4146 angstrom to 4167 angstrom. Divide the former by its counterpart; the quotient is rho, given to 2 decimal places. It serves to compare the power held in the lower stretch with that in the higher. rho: 0.93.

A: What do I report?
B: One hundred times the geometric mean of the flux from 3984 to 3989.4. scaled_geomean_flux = 1148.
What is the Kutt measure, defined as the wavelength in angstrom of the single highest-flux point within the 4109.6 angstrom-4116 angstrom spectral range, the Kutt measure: 4115.79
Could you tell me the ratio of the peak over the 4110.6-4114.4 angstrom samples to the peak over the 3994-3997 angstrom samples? 0.90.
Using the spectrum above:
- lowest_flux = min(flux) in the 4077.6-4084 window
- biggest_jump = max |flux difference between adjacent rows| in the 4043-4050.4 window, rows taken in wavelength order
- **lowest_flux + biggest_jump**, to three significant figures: 12.5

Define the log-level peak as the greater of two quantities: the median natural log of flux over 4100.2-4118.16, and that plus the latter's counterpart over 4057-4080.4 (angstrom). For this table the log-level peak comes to 4.983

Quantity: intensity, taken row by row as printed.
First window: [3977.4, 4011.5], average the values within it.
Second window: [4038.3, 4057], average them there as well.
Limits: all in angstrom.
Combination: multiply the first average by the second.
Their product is 158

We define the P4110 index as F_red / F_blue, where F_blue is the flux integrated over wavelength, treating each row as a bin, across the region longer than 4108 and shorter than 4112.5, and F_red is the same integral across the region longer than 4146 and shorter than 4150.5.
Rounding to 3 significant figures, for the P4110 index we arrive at 1.21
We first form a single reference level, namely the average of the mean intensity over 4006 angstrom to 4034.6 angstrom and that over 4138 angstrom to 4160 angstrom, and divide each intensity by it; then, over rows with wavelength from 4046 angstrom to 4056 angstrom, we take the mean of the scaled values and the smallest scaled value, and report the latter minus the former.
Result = -0.10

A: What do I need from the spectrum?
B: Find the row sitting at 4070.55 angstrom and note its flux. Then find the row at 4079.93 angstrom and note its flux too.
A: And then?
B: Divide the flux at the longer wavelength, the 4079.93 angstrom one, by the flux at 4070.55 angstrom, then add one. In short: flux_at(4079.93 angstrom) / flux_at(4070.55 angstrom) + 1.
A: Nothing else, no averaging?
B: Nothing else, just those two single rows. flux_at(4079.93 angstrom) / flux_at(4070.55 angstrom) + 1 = 1.80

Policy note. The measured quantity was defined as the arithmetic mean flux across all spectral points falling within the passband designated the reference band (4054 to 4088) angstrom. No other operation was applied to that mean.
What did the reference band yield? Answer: 12.1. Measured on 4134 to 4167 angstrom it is 12.4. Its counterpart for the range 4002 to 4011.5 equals 12.7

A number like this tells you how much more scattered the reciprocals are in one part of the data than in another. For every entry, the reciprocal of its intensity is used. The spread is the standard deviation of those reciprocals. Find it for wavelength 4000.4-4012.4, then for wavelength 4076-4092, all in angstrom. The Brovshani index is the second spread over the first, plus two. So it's 4.0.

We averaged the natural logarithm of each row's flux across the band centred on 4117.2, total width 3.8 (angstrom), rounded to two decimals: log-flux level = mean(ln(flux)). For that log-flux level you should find 2.57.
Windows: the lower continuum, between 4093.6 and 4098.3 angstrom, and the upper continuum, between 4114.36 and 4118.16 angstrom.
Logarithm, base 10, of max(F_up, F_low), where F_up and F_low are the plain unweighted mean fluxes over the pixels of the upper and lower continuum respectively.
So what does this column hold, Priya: 1.106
